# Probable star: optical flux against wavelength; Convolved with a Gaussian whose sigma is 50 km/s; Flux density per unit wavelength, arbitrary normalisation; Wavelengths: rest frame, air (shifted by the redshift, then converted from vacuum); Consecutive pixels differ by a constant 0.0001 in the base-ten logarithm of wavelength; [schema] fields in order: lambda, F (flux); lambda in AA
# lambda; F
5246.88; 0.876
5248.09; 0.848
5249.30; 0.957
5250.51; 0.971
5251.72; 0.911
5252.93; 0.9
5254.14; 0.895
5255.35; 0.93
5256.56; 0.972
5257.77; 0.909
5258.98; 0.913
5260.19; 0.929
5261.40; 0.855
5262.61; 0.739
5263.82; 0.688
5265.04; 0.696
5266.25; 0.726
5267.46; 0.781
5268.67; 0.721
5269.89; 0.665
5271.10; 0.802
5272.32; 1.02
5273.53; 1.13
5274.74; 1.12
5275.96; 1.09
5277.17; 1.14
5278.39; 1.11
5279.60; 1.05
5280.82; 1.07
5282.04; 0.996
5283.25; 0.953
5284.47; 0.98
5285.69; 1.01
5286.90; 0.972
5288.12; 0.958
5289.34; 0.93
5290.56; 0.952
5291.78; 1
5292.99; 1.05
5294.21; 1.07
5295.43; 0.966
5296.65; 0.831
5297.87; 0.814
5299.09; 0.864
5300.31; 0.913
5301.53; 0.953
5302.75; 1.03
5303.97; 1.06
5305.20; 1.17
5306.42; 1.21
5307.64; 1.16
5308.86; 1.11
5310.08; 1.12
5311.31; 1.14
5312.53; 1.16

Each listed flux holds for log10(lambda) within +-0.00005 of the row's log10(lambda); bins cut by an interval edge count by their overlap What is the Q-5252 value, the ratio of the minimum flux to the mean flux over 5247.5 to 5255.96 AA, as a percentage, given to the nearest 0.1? 92.6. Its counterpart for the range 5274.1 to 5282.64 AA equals 92.0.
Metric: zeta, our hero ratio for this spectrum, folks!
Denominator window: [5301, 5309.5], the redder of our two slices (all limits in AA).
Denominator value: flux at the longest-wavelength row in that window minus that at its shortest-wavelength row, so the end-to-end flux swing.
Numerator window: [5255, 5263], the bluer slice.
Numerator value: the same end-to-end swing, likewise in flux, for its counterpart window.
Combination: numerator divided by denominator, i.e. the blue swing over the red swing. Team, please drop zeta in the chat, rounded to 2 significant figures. -1.2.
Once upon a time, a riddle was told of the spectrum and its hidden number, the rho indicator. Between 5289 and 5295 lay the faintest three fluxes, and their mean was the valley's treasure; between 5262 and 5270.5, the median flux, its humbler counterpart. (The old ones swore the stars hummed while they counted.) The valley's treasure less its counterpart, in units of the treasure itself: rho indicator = 0.25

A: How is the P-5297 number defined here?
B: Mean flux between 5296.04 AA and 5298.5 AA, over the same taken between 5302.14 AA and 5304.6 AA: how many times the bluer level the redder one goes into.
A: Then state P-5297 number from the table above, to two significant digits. 0.79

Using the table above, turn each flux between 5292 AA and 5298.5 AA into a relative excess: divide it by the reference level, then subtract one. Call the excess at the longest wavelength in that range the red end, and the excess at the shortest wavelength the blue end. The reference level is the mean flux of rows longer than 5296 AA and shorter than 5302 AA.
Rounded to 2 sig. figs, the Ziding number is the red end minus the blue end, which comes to -0.27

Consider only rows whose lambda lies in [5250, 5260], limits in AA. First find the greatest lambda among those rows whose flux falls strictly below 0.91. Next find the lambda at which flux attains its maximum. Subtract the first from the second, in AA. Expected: -1.2 AA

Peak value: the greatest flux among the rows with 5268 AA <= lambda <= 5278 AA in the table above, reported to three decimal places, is 1.140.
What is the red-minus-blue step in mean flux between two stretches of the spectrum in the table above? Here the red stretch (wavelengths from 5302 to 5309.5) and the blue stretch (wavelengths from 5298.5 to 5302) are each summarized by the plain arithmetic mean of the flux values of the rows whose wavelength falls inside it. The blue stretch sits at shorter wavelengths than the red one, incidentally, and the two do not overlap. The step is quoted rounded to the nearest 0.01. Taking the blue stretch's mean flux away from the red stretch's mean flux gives 0.21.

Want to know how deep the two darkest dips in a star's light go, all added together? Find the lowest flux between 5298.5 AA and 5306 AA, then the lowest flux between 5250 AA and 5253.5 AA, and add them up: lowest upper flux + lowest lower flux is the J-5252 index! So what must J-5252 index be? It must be 1.76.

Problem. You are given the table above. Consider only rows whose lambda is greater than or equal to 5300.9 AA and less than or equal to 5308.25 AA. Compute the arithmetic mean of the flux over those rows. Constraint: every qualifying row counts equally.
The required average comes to 1.10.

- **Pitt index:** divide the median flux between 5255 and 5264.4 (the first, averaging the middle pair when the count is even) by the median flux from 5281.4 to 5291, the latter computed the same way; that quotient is 0.94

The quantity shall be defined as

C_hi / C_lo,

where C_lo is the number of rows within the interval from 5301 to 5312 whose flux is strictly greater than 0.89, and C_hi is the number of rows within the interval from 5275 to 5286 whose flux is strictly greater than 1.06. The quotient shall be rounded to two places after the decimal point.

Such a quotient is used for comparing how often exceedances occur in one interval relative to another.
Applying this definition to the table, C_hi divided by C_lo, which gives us 0.44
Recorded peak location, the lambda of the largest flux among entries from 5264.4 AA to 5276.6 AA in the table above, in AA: 5273.53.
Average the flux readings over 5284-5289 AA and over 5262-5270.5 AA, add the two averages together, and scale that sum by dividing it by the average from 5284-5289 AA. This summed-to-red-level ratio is 1.73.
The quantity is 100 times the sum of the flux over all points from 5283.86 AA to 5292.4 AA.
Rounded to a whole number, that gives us 680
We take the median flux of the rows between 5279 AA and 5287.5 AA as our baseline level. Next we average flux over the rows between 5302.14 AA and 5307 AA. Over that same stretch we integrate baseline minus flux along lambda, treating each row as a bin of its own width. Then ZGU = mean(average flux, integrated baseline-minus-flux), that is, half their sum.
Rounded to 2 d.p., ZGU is 0.26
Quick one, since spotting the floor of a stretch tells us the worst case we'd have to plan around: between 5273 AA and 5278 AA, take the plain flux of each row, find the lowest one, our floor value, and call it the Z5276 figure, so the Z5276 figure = 1.09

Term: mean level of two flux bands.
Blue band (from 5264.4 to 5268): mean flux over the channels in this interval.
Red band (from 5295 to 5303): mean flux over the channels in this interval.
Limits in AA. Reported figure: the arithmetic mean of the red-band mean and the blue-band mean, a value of 0.82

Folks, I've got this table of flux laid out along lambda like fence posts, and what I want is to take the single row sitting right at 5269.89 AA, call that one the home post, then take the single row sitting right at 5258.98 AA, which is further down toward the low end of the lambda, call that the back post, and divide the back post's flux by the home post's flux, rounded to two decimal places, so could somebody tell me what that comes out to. 1.37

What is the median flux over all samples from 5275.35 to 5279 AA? 1.11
